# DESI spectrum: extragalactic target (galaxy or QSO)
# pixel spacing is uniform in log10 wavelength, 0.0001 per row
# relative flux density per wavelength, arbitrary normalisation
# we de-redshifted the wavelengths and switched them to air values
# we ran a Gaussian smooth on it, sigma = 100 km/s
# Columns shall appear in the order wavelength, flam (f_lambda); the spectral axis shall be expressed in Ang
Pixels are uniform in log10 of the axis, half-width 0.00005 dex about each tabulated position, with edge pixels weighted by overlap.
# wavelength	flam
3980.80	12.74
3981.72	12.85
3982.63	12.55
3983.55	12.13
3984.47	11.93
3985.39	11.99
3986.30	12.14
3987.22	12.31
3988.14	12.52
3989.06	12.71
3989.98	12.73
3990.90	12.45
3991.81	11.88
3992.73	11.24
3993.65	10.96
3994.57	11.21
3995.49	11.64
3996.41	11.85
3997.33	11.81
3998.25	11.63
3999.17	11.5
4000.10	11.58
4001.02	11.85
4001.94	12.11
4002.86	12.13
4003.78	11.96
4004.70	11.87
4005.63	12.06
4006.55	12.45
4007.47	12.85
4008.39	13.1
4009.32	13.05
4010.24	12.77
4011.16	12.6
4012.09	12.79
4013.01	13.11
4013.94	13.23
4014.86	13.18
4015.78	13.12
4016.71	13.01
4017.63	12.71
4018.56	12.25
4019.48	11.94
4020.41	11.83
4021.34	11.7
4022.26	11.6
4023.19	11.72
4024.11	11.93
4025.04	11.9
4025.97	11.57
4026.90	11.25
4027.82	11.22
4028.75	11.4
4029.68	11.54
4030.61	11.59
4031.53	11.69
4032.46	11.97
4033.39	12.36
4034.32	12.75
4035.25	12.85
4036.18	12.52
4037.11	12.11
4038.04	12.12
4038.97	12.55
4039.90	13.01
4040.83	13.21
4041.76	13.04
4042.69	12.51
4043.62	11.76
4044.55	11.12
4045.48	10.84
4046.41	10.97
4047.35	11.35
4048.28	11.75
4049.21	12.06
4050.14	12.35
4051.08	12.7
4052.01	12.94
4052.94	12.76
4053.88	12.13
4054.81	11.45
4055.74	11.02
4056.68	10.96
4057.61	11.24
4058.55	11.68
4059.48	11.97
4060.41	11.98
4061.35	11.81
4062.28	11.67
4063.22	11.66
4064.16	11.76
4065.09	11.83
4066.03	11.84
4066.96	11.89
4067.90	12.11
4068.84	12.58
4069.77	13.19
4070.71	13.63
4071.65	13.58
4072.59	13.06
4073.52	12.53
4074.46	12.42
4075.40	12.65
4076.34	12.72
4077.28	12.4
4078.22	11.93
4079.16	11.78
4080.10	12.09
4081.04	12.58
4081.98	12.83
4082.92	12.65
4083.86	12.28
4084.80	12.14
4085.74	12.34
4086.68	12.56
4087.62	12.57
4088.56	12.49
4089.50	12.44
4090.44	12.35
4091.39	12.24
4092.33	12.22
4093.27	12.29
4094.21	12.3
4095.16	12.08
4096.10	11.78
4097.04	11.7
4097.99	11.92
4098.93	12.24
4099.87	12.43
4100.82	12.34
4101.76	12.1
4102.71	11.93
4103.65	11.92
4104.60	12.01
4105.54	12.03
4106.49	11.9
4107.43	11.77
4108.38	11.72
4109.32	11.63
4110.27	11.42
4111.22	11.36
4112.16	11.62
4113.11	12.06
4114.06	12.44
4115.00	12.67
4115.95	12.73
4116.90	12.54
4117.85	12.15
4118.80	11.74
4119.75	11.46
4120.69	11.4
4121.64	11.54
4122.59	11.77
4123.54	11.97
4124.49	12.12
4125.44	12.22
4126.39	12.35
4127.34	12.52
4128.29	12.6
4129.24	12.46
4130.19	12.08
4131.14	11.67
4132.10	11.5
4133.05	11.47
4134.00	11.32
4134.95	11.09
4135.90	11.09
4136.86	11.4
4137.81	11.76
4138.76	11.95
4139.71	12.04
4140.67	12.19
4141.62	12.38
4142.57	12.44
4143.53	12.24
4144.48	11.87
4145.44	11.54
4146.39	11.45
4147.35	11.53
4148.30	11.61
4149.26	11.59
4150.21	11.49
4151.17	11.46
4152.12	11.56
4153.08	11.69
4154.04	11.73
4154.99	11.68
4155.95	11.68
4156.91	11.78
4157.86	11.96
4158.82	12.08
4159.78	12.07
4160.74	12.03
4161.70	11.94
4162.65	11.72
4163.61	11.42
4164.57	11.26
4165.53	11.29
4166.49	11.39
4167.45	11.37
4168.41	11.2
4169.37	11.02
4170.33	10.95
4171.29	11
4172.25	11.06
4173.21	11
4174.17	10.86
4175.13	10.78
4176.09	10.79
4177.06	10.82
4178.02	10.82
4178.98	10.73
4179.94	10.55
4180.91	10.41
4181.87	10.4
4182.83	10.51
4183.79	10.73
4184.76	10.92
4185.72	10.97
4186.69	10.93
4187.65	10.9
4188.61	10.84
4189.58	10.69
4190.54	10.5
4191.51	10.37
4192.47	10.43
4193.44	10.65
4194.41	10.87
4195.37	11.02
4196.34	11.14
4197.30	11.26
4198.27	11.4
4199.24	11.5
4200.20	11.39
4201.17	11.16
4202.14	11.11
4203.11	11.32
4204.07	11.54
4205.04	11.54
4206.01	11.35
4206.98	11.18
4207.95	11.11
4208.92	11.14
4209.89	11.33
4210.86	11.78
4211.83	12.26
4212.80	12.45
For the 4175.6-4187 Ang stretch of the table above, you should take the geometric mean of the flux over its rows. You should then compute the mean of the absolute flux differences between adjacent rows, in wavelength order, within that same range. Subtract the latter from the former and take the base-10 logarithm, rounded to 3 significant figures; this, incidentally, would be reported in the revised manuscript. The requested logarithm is 1.03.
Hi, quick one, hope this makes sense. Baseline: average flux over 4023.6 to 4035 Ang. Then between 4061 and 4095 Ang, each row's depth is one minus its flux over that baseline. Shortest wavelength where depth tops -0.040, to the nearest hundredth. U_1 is 4061.35 Ang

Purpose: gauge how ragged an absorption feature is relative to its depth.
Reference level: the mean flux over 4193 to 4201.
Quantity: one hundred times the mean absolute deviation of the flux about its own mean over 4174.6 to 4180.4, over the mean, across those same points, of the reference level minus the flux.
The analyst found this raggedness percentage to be 18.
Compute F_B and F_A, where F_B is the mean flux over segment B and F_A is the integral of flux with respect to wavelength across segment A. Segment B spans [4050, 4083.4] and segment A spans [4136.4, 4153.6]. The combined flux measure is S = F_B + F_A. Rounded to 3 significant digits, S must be 215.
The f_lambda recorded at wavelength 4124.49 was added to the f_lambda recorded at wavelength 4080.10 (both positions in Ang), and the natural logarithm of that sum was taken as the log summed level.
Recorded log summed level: 3.19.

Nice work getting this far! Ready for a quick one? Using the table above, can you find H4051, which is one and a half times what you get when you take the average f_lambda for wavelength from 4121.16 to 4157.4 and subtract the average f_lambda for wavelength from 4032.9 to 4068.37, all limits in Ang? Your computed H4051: -0.3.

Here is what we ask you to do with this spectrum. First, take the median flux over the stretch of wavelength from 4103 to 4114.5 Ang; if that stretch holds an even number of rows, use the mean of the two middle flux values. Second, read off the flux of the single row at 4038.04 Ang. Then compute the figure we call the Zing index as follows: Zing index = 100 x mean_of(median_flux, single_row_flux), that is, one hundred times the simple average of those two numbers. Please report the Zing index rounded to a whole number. 1198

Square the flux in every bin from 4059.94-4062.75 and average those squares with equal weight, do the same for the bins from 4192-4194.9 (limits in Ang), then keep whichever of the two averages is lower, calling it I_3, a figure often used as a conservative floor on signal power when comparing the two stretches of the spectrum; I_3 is 113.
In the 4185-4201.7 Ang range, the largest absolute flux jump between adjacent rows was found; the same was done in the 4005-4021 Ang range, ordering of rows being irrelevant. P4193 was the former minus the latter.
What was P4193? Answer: -0.23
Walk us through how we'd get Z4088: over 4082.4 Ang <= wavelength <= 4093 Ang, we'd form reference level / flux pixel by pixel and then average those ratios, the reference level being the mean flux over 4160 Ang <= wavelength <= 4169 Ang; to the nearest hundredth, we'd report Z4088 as 0.93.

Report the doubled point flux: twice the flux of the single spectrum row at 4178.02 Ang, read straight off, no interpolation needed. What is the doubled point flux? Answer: 21.6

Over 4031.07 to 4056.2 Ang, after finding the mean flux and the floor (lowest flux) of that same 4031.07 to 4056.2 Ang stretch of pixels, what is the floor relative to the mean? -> 0.893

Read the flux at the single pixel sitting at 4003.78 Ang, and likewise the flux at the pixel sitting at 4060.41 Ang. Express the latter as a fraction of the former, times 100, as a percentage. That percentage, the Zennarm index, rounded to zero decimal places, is 100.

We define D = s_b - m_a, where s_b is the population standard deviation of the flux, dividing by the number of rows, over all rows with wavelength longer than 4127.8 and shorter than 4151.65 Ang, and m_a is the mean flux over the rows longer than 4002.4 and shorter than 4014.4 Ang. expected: -12.2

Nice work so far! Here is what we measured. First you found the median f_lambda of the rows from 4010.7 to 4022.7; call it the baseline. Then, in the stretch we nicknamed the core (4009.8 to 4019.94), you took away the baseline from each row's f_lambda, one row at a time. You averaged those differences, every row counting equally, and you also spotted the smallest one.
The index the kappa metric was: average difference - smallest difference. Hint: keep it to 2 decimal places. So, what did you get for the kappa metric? 0.85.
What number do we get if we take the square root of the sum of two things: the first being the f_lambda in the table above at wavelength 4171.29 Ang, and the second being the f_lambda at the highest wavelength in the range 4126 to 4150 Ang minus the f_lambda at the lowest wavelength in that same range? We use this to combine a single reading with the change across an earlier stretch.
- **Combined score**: 3.20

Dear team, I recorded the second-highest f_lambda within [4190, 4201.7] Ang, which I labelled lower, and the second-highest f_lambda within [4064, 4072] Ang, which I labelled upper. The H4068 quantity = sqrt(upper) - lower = -7.7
